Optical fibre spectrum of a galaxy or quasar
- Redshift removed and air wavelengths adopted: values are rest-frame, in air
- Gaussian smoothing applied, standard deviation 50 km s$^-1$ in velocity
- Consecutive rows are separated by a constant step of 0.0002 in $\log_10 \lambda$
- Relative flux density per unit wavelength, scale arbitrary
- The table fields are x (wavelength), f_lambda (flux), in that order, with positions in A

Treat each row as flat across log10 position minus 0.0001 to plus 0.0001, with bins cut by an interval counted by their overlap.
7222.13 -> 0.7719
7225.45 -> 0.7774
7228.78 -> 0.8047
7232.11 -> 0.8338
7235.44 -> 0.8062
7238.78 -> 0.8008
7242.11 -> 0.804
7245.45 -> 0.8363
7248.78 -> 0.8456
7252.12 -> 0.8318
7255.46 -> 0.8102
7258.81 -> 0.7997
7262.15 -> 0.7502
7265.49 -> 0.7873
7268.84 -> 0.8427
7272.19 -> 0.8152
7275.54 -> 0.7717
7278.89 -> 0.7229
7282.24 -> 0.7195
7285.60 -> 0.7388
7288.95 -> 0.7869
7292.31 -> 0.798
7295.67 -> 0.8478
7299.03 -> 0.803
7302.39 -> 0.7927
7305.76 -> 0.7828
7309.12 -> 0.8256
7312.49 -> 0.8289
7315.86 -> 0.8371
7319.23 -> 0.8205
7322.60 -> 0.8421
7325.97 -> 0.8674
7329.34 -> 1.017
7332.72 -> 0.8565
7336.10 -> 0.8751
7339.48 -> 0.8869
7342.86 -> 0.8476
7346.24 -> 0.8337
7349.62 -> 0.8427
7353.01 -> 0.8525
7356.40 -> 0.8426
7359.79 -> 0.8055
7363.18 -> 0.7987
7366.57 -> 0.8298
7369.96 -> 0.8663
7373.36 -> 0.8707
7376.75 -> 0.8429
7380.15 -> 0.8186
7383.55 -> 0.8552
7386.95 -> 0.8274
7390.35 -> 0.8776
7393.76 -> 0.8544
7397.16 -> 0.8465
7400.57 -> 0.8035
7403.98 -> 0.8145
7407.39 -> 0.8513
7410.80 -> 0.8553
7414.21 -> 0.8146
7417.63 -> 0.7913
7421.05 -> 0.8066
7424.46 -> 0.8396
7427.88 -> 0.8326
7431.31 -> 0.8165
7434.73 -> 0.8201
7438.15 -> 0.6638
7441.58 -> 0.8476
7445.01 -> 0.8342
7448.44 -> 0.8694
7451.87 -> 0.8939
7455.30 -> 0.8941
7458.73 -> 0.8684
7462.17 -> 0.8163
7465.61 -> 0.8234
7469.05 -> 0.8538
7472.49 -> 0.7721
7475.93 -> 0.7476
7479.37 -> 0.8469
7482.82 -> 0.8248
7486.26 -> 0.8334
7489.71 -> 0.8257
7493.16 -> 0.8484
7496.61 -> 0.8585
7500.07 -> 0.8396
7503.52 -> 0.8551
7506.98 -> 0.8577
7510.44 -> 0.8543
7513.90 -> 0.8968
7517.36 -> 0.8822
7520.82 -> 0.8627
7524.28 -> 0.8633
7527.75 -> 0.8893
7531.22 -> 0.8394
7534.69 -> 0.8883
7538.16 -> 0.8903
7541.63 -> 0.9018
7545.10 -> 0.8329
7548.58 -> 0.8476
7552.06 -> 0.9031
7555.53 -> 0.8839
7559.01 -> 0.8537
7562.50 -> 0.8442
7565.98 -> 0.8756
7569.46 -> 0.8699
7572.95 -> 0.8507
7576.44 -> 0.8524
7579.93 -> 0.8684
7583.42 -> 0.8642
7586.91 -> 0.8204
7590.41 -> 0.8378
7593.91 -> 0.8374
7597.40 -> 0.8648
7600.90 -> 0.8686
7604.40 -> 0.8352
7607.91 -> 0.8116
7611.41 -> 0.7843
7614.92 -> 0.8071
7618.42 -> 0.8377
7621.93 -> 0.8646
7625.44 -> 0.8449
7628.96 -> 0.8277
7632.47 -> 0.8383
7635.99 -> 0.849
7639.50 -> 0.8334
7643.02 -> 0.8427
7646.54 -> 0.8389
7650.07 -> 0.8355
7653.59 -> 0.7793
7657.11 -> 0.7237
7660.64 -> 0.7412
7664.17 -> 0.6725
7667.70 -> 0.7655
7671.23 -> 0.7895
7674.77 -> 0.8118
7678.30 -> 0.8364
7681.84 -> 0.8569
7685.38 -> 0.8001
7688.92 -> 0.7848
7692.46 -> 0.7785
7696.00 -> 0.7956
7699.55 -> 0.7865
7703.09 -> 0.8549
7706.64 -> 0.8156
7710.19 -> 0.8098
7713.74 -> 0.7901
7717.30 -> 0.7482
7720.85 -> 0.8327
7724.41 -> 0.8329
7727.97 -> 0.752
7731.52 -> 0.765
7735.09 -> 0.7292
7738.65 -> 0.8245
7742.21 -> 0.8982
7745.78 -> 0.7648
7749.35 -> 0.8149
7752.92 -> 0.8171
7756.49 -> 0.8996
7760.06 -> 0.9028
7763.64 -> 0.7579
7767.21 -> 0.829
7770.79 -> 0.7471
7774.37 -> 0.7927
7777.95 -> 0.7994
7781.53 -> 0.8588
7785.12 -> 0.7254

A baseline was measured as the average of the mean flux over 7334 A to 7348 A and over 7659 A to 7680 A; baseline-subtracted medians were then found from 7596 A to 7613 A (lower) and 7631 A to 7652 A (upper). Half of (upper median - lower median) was 0.002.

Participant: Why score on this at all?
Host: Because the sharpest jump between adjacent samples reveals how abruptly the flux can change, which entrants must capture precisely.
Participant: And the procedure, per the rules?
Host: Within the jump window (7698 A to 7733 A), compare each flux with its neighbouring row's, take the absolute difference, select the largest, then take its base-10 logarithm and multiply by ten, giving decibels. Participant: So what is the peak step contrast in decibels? -10.7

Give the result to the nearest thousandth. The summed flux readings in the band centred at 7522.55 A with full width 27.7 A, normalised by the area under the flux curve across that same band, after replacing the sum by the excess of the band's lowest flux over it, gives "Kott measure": -0.254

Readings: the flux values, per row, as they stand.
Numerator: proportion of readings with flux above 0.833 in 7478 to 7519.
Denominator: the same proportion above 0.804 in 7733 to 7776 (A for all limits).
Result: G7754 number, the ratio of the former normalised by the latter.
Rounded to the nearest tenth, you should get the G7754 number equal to 1.4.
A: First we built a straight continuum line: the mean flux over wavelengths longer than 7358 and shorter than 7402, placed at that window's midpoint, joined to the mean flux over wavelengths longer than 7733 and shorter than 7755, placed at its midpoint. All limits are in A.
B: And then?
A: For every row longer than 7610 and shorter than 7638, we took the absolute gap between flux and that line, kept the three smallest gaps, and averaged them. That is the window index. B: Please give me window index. 0.014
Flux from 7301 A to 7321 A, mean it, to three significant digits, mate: 0.815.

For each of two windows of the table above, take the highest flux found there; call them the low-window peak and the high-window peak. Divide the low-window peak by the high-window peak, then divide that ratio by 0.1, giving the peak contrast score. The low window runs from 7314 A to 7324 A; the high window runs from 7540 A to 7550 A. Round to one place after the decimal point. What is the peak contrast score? 9.3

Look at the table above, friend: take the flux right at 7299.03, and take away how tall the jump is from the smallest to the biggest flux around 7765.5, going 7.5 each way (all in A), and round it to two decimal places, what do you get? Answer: 0.65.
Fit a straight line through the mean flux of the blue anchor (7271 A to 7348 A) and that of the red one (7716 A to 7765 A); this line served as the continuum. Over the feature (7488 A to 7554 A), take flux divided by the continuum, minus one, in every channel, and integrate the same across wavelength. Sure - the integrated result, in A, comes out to 3.9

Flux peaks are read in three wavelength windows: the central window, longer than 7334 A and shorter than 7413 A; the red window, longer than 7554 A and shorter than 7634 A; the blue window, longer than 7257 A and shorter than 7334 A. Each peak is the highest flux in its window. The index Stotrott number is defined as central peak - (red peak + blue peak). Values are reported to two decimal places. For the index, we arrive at -1.01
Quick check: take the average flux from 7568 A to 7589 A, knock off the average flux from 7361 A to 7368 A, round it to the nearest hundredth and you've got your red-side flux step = 0.04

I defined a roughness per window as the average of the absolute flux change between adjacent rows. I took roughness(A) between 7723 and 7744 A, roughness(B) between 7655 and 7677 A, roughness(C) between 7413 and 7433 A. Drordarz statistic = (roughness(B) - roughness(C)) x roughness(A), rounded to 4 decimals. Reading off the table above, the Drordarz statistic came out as 0.0016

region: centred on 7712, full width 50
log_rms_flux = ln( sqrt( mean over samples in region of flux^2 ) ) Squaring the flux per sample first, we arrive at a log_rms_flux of -0.233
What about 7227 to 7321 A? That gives -0.220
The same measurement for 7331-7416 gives -0.171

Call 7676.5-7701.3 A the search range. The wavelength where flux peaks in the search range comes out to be 7681.84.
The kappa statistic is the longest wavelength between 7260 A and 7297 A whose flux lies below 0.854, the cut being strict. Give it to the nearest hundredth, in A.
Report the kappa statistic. 7295.67 A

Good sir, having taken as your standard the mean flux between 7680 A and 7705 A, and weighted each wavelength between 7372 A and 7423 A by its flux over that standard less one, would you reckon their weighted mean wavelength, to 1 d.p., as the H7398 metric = 7389.8 A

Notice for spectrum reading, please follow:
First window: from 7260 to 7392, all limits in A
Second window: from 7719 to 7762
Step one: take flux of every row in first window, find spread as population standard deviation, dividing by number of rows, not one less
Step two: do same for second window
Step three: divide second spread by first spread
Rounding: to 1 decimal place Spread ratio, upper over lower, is 1.1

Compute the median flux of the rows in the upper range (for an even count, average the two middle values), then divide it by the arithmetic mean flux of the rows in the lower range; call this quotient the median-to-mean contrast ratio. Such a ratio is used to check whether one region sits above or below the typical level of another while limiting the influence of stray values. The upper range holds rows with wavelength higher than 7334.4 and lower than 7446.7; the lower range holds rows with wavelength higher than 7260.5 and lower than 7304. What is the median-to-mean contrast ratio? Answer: 1.07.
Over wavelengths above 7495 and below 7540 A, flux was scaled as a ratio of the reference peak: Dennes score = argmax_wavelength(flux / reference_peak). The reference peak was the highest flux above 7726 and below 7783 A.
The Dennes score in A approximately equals 7513.90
